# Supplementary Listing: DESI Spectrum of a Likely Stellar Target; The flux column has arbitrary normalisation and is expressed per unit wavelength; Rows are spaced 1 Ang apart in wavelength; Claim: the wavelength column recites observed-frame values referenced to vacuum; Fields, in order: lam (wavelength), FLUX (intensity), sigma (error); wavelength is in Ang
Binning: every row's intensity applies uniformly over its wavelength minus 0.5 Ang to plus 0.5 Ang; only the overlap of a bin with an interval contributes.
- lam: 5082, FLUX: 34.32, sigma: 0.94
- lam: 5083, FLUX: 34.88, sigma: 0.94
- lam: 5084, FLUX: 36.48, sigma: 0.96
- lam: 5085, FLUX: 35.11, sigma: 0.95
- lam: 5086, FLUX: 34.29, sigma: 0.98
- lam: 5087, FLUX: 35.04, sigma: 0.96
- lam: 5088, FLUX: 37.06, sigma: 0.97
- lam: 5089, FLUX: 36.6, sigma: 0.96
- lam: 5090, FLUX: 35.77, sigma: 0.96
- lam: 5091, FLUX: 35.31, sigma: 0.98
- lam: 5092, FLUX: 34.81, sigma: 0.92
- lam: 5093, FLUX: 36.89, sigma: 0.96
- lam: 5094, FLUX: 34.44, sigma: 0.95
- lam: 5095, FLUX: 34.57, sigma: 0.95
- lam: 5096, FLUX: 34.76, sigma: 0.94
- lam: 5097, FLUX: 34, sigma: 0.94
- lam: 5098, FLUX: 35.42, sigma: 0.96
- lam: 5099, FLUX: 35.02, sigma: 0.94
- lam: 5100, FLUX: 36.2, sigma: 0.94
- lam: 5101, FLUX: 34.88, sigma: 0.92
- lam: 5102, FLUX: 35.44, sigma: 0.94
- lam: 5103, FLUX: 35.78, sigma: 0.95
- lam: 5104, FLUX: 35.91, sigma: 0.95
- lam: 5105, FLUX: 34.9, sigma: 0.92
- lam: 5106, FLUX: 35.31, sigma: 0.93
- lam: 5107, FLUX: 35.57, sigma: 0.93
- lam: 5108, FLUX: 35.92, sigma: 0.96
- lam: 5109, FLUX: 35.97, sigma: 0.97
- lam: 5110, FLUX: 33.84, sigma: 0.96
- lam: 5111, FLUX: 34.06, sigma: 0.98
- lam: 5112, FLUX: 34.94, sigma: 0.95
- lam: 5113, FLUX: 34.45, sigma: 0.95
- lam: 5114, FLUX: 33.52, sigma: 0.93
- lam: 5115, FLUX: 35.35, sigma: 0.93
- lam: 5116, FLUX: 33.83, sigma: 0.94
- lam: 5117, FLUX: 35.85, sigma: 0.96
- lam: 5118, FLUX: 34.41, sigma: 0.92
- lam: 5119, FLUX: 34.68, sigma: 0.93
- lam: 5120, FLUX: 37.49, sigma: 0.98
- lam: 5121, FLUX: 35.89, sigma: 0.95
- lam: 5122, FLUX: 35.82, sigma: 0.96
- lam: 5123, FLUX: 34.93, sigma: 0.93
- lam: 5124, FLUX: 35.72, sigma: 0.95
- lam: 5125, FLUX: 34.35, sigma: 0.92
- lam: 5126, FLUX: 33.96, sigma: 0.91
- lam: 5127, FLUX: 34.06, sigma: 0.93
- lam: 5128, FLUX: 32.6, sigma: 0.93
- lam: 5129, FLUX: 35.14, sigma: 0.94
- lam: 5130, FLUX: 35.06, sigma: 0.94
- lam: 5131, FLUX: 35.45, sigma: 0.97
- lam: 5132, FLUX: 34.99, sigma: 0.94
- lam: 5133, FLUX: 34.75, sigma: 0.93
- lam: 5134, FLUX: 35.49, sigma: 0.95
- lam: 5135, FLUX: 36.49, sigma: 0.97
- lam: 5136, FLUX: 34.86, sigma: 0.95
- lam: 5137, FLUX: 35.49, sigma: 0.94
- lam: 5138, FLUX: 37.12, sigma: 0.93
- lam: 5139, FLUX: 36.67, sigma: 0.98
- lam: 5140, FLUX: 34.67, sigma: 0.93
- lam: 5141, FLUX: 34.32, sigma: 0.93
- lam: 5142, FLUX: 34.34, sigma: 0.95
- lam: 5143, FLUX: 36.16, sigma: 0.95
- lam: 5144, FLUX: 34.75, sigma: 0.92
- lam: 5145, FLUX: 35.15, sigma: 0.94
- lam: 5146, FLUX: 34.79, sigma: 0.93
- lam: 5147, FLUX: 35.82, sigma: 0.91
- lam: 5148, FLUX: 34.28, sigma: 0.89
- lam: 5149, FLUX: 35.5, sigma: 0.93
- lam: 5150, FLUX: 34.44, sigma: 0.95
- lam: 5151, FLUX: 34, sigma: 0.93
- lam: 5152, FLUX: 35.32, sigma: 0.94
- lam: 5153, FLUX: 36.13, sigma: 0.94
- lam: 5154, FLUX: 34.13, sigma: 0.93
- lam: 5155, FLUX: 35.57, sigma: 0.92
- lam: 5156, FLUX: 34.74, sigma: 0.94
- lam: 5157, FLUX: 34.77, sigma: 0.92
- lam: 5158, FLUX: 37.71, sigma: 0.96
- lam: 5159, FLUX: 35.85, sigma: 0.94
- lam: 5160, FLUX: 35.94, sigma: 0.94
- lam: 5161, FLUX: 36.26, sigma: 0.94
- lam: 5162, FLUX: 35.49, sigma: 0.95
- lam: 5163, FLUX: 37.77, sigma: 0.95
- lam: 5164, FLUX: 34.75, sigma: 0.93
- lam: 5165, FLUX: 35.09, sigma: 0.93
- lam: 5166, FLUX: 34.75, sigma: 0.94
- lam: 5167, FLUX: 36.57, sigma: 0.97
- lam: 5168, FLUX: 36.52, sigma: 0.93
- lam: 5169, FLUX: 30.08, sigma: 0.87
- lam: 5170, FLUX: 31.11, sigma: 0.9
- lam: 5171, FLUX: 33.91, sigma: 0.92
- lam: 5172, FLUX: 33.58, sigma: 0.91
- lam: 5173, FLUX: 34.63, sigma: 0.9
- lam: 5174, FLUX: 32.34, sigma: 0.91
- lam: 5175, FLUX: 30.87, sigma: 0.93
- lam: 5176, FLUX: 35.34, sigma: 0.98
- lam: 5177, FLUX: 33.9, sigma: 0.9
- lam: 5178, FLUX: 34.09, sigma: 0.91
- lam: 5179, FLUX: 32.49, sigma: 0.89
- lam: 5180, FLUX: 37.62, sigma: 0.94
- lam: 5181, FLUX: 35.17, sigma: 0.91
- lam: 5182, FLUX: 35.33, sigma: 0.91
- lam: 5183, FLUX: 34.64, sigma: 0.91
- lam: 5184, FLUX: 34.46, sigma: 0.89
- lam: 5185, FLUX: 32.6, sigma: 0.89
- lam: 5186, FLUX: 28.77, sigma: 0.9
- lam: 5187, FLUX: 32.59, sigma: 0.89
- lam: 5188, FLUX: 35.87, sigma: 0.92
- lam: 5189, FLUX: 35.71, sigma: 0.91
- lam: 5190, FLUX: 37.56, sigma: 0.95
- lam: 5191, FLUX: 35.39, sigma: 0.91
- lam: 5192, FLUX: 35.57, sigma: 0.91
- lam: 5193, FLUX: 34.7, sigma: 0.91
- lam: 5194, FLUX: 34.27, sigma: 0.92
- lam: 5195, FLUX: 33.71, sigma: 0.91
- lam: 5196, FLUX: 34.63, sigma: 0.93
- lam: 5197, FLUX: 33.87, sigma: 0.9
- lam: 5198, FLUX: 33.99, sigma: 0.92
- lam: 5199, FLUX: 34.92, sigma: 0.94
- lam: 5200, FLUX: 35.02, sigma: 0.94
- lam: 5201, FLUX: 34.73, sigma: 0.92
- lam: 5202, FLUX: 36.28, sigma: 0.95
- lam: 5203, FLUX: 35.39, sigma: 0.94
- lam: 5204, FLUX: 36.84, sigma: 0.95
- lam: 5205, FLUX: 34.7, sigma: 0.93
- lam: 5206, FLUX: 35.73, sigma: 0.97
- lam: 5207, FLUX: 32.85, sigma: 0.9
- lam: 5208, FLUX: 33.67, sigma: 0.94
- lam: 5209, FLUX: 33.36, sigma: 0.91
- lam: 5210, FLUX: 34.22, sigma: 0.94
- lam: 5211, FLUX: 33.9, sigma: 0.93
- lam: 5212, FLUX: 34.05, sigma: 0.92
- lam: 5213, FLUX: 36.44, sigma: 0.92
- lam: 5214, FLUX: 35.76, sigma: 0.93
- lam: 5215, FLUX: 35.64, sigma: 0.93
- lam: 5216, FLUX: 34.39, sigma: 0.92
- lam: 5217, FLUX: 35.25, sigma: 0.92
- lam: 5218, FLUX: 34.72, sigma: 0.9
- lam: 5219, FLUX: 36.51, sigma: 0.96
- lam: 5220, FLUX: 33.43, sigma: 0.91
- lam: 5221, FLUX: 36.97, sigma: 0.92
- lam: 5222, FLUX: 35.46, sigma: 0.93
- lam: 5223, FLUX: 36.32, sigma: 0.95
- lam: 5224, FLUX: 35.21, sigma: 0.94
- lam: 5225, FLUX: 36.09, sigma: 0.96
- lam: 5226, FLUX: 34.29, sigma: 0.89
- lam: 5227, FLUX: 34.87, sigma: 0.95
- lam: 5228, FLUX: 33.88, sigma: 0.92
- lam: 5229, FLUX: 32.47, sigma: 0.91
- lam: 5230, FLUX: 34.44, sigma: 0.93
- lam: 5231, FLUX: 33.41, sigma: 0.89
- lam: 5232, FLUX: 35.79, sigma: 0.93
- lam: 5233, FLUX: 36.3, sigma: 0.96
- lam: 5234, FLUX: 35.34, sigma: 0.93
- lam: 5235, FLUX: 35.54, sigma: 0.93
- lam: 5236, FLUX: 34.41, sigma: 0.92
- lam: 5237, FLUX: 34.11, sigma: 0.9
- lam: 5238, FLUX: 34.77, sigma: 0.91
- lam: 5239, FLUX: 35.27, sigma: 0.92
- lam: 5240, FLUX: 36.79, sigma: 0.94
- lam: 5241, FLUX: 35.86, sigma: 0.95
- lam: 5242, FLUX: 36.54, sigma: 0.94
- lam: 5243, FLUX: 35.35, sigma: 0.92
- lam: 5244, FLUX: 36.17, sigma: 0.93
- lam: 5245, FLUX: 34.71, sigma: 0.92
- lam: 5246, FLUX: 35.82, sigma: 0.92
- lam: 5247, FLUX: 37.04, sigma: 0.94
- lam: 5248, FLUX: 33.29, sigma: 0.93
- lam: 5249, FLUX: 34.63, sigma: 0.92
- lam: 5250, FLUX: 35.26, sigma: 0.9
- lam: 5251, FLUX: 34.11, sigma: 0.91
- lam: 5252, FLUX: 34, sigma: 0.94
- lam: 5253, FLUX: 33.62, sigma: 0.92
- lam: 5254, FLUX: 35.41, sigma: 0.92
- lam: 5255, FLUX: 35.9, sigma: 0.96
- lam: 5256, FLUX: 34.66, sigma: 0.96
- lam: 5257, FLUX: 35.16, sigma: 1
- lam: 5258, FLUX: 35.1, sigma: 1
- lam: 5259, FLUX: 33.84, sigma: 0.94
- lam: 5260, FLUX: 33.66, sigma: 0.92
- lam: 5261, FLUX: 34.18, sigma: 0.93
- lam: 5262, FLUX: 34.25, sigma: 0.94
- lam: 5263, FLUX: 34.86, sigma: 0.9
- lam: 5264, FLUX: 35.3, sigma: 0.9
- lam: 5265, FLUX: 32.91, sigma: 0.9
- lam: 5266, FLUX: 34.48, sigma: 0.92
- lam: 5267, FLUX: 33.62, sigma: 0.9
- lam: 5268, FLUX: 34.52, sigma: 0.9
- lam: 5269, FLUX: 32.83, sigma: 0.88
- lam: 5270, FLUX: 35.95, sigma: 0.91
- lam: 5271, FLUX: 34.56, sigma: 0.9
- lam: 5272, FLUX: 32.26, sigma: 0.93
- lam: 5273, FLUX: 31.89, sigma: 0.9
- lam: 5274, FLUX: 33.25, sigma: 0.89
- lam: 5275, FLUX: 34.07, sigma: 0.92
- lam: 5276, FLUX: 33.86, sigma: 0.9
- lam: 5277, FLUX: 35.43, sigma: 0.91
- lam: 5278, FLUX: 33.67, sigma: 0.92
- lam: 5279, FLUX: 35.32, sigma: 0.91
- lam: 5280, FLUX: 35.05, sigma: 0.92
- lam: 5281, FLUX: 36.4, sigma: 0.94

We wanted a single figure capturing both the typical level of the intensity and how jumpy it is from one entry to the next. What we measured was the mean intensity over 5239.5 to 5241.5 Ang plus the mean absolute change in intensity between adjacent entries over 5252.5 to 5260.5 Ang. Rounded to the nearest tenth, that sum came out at 37.1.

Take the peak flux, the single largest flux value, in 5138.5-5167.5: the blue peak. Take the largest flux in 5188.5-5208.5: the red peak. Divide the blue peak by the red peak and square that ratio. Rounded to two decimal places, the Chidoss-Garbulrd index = 1.01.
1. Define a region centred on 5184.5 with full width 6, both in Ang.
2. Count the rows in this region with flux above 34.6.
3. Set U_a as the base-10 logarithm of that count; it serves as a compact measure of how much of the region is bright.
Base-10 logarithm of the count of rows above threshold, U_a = 0.30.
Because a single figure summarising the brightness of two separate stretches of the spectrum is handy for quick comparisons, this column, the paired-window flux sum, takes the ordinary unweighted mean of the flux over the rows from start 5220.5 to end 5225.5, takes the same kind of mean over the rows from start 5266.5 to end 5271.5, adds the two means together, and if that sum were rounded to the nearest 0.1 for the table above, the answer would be 70.3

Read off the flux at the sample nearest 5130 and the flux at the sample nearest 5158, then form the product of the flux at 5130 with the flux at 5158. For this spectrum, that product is 1322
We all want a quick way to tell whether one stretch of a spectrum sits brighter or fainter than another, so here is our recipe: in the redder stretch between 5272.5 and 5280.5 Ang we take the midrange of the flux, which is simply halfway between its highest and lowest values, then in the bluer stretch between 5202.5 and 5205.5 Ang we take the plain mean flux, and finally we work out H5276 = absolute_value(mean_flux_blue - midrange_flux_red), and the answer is 2.0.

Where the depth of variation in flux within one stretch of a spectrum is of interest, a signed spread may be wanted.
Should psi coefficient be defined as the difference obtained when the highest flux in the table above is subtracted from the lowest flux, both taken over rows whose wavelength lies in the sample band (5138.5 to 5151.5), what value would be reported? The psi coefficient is -2.67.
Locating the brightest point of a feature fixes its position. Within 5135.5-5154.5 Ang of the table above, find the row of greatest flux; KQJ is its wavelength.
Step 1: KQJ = 5138 Ang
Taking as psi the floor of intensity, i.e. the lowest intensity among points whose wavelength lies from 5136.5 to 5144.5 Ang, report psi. 34.32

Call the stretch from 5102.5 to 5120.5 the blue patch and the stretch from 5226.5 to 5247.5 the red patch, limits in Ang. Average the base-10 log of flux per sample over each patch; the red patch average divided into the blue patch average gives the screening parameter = 1.00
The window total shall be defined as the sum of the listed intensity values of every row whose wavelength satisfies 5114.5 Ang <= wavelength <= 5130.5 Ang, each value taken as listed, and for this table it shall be 559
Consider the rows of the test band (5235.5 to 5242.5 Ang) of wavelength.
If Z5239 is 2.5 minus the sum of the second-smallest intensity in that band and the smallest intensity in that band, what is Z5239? -66.0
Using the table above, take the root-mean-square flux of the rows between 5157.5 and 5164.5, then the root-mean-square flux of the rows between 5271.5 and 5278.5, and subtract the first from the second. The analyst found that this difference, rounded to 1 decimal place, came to -2.8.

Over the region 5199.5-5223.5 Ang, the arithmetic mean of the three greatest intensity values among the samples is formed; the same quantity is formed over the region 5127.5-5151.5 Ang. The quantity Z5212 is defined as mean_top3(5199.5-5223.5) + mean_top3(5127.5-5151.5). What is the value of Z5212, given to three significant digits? 73.5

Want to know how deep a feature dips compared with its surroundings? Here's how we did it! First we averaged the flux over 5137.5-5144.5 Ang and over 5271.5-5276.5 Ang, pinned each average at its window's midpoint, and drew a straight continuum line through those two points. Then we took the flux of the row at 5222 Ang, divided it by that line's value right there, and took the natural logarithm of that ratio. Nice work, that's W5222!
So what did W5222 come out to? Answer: 0.04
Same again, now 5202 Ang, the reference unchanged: 0.05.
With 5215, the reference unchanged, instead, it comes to 0.04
